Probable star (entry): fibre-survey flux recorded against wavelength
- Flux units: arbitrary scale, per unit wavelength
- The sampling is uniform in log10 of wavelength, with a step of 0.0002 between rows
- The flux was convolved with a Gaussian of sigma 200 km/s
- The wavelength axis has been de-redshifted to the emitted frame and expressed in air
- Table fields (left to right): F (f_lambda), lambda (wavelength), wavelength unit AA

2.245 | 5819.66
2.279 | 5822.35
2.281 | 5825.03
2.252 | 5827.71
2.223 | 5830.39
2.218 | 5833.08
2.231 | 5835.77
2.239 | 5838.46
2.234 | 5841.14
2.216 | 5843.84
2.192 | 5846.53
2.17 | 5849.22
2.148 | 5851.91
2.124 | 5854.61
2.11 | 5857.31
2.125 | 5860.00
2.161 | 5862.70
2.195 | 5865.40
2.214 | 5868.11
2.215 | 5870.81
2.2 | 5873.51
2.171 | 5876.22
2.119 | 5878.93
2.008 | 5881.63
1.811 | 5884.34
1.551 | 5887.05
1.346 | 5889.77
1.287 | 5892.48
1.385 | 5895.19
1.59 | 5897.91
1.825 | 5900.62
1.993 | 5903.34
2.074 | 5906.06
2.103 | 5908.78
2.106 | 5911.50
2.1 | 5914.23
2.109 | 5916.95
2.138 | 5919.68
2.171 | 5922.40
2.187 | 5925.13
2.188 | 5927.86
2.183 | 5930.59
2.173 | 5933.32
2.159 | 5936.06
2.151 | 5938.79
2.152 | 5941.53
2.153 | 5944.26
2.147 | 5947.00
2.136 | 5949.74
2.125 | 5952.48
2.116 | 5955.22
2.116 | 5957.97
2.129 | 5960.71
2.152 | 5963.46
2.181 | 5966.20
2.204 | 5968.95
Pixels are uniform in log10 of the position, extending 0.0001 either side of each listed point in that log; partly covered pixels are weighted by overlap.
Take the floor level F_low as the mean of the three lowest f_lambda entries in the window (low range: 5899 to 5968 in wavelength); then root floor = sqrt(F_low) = 1.40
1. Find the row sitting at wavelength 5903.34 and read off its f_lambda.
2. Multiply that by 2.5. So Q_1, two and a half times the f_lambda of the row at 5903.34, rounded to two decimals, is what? 4.98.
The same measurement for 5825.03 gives 5.70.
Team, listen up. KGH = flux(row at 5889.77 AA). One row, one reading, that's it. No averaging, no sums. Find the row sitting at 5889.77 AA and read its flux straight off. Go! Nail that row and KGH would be 1.346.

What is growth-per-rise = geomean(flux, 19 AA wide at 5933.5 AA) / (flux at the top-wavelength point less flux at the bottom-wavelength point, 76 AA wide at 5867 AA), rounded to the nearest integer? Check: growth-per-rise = -9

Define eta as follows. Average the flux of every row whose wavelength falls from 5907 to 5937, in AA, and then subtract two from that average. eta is 0.15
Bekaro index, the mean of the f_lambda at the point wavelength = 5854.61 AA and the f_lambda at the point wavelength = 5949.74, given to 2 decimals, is 2.13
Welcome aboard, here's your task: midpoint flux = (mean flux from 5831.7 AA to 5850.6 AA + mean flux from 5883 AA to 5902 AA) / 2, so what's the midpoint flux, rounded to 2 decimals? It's 1.88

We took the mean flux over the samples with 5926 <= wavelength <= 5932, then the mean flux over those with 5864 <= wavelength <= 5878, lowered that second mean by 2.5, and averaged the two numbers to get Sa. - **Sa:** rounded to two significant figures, 0.94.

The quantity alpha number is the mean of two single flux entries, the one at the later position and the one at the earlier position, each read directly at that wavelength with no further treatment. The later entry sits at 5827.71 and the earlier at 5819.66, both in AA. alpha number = 2.25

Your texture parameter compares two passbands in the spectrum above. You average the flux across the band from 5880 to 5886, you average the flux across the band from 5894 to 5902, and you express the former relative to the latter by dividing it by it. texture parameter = 1.19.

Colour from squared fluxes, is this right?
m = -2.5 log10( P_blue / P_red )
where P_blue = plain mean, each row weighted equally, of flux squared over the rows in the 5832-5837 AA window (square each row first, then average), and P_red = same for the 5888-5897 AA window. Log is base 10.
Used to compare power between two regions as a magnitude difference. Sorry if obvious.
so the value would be -1.1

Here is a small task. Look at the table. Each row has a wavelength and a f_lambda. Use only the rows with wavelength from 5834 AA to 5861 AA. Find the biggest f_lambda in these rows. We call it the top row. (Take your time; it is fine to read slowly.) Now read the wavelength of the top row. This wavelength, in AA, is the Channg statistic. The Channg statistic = 5838.46 AA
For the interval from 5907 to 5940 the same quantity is 5927.86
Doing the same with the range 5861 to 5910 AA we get 5870.81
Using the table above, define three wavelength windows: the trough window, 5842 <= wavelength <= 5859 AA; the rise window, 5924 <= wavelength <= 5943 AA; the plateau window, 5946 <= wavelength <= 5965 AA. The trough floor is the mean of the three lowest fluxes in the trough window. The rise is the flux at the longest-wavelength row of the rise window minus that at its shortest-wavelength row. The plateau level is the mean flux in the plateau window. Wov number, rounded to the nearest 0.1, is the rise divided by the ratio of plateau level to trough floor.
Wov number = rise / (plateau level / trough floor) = 0.0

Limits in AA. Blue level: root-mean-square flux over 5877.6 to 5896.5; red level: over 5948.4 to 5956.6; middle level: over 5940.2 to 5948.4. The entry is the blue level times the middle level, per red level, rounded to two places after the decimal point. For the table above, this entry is 1.69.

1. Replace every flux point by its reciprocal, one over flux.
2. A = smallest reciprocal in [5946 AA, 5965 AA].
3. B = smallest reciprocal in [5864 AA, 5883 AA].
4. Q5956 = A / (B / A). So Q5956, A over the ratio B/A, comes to 0.478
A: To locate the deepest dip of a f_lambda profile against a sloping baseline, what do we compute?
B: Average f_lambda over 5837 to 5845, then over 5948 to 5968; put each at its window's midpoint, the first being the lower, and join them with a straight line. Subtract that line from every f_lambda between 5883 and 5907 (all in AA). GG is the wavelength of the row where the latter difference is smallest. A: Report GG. 5892.48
